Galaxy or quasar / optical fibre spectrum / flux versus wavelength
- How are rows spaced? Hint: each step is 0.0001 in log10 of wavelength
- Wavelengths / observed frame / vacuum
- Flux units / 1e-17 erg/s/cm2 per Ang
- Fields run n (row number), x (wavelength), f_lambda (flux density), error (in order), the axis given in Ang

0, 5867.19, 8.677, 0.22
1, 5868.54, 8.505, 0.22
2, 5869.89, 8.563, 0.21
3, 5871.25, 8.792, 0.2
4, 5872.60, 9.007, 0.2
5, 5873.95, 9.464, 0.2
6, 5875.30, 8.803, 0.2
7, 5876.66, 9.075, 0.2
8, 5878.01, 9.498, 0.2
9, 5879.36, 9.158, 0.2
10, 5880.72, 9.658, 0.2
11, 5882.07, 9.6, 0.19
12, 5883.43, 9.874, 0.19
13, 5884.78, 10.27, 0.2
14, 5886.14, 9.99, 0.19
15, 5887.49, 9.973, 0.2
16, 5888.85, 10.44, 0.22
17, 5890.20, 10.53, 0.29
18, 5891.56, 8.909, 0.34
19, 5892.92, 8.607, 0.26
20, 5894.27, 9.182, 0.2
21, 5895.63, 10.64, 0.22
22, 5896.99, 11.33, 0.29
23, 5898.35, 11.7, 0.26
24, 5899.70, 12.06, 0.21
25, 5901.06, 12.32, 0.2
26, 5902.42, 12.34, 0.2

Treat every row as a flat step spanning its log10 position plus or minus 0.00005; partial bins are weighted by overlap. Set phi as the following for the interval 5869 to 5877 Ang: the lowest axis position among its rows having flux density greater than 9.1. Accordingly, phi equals 5873.95 Ang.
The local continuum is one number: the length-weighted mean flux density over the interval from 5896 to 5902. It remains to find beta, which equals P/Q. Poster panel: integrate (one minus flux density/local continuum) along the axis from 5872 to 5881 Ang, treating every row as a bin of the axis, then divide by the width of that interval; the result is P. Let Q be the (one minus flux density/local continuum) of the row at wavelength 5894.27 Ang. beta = 0.99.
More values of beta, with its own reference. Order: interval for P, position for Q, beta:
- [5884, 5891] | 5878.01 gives 0.69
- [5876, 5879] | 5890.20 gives 1.98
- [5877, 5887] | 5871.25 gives 0.70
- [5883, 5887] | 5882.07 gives 0.80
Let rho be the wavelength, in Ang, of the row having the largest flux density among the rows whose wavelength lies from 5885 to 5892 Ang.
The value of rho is 5890.20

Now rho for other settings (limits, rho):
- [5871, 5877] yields 5873.95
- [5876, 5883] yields 5880.72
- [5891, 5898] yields 5896.99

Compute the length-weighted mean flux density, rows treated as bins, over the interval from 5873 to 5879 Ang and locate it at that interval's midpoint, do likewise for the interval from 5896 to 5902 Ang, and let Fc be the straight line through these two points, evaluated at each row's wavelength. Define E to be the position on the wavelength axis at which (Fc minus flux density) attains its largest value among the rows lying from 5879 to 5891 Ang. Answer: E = 5887.49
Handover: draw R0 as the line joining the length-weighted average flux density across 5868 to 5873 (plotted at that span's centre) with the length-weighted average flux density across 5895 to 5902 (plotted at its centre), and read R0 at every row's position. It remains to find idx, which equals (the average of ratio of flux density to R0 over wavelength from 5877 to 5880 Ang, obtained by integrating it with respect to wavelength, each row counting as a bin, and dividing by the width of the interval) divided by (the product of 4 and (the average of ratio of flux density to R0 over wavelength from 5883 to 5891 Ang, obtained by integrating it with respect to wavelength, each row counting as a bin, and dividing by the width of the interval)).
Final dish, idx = 0.251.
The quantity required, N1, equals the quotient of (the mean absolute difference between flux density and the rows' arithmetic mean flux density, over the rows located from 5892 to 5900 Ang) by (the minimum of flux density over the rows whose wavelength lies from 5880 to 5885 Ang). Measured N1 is 0.12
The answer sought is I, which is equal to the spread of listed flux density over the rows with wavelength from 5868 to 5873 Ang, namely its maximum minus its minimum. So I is 0.5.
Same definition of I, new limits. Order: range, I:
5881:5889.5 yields 0.8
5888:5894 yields 1.9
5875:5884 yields 1.1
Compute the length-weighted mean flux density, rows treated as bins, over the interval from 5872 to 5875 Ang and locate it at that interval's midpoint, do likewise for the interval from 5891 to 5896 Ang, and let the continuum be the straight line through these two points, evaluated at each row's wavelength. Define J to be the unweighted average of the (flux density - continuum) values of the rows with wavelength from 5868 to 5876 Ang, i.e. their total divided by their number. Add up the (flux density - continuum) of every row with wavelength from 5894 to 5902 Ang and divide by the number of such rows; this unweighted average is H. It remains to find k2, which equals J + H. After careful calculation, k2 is 1.58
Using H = 1.9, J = -0.3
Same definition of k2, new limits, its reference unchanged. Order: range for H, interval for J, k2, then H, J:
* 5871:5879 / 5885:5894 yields 0.39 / -0.1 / 0.5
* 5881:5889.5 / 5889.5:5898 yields 1.38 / 0.8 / 0.6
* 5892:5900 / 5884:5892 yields 2.08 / 1.3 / 0.8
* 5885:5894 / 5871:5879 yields 0.39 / 0.5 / -0.1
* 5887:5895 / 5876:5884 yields 0.60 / 0.3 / 0.3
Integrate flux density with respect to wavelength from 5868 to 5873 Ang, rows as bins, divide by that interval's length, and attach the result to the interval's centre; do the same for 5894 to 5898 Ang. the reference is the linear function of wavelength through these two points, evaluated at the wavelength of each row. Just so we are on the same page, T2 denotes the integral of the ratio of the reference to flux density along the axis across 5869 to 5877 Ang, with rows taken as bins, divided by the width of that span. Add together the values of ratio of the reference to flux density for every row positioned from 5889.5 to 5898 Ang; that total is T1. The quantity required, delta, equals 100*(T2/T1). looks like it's 15.5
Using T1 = 6.40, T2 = 0.99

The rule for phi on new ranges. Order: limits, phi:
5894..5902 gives 5894.27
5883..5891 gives 5883.43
